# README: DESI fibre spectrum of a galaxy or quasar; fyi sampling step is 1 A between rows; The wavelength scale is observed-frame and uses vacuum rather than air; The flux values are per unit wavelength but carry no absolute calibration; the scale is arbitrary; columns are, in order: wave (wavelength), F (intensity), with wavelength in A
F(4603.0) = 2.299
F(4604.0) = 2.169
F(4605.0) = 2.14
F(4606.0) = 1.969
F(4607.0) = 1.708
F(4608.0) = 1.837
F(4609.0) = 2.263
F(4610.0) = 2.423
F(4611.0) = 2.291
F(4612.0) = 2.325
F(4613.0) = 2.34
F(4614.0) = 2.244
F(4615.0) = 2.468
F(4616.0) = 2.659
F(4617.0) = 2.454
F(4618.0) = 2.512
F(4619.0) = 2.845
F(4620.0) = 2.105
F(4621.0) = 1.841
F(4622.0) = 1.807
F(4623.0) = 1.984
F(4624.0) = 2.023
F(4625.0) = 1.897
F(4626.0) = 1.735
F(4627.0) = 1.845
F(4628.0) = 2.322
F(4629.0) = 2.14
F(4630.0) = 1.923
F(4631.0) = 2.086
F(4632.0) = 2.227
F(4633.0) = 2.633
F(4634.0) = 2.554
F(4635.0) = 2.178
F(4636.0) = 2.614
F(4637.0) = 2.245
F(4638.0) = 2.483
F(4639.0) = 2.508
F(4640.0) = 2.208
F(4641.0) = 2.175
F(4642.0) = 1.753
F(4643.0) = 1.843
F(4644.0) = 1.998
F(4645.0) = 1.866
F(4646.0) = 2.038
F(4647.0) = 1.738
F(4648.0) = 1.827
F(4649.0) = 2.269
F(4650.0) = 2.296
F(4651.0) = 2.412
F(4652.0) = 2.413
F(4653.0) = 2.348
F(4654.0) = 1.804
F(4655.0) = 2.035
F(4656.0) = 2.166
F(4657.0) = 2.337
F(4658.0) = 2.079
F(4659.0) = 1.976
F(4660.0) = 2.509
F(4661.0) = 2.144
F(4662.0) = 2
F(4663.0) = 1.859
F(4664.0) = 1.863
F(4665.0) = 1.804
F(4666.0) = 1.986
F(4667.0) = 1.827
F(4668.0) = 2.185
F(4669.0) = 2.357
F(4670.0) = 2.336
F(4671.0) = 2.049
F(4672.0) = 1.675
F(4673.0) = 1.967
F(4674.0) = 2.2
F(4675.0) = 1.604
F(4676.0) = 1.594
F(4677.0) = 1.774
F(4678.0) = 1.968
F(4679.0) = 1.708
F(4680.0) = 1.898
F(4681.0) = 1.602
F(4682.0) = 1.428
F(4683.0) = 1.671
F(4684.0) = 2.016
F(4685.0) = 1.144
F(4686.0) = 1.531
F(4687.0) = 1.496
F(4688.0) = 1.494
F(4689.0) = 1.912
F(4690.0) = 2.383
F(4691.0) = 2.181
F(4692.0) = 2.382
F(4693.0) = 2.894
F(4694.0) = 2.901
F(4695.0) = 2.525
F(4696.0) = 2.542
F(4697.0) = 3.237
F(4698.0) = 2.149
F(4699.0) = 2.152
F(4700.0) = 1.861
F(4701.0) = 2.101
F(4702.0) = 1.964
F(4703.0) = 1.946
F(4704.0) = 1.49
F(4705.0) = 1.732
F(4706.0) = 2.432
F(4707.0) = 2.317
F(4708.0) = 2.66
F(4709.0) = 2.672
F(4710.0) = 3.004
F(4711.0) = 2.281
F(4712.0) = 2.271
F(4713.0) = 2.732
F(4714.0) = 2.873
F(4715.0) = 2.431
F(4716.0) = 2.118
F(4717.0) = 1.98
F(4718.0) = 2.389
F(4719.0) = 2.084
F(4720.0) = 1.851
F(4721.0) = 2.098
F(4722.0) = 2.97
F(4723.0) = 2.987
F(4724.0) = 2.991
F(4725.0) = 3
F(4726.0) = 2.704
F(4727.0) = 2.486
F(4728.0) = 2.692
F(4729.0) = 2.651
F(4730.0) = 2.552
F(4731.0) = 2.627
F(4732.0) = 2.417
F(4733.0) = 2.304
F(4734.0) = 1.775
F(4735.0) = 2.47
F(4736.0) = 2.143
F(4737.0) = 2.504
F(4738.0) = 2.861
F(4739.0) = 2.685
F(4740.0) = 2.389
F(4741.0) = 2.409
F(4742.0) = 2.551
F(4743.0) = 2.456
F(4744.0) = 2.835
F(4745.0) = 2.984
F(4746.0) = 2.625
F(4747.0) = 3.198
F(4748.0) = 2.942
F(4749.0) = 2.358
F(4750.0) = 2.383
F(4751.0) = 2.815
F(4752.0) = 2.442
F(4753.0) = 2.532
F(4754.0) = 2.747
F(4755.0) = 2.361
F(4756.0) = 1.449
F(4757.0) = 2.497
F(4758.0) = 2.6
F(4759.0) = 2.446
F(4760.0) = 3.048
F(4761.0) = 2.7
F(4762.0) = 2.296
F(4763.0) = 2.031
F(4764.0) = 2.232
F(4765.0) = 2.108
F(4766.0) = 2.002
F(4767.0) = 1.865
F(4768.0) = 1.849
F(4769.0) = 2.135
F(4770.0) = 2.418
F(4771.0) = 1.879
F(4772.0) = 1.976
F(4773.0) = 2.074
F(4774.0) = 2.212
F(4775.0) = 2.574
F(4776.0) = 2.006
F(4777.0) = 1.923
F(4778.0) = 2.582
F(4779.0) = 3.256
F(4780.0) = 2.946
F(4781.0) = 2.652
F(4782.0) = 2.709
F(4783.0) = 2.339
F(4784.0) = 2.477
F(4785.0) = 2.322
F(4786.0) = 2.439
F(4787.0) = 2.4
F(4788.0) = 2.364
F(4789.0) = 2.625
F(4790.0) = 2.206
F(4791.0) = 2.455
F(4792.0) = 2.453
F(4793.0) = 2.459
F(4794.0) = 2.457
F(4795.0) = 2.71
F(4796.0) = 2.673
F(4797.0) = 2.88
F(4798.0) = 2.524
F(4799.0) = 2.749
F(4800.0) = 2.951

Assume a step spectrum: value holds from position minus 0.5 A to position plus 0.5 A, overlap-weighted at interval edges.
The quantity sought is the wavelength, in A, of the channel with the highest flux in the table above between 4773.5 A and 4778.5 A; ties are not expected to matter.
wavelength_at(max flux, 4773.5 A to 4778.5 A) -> 4778.0 A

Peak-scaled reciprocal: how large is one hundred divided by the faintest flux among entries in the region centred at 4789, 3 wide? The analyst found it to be 45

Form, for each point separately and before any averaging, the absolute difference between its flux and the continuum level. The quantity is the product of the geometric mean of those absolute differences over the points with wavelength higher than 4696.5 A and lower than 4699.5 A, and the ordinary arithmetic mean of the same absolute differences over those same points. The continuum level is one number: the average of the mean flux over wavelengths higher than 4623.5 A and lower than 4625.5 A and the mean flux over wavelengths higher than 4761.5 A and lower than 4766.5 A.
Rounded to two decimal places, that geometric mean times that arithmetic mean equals 0.11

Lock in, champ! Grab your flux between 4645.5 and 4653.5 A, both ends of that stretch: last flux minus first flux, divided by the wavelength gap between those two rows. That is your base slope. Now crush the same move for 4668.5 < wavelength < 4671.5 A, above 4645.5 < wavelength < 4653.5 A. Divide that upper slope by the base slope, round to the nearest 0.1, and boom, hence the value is -3.5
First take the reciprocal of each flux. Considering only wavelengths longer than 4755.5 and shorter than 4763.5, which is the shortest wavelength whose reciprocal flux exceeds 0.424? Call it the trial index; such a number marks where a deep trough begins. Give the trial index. 4756.0 A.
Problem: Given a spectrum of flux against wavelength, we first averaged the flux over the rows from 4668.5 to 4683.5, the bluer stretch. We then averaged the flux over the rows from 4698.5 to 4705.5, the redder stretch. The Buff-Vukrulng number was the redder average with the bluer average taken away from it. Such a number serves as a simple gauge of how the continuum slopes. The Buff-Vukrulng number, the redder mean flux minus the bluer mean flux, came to 0.04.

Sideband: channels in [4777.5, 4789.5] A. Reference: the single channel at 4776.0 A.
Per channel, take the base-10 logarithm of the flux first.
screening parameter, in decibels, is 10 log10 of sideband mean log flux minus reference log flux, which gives -10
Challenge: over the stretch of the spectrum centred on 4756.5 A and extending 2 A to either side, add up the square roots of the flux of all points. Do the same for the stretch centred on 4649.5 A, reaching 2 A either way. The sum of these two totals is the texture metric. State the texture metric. 11.9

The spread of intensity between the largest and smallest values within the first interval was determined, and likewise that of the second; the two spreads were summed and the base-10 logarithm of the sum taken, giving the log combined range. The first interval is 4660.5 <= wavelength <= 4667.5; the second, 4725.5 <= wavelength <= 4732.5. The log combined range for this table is -0.20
